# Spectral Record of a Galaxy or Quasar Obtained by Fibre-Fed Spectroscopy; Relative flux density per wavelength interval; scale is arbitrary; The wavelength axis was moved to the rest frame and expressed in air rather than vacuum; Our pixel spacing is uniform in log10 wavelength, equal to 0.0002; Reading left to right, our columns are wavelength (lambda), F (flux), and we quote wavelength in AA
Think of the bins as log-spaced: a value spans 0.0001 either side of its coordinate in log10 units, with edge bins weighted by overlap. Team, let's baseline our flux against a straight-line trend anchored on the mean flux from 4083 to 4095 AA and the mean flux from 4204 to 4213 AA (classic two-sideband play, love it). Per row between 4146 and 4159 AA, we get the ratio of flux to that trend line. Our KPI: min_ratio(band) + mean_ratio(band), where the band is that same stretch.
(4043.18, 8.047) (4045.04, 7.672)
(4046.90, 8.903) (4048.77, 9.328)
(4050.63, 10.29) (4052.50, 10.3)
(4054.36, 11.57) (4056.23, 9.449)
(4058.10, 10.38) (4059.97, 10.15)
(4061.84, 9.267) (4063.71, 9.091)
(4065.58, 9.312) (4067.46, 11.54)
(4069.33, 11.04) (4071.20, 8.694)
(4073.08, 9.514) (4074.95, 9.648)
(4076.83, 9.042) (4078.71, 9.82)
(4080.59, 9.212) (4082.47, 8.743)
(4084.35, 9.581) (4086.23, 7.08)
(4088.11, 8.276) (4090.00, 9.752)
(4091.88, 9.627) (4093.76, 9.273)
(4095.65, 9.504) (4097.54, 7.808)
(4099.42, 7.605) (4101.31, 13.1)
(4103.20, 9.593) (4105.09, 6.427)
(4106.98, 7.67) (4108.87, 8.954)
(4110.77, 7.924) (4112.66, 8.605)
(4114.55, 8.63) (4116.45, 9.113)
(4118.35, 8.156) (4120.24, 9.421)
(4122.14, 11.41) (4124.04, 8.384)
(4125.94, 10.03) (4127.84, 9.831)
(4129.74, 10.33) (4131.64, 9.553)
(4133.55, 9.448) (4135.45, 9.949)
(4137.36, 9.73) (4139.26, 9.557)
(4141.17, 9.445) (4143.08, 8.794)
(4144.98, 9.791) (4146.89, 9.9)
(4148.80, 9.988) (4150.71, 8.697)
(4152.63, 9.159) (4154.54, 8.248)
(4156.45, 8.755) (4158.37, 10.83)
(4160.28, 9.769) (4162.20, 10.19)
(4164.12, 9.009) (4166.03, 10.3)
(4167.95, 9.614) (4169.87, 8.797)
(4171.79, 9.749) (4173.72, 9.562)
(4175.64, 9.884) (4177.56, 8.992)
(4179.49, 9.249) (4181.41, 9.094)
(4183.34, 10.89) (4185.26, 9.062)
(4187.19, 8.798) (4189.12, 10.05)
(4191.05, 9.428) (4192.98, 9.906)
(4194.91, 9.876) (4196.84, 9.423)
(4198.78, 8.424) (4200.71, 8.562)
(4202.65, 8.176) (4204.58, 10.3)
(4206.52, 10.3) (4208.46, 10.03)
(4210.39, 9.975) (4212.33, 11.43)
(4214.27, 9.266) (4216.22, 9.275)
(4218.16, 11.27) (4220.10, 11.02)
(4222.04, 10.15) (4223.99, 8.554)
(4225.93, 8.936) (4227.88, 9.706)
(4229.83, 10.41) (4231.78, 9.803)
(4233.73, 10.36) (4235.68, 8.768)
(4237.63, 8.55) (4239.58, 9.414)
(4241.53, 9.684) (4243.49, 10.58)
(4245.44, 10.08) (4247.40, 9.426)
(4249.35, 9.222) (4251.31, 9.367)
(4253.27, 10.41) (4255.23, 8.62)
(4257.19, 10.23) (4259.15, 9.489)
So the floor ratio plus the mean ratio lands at 1.81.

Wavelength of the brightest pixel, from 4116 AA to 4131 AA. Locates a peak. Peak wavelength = 4122.14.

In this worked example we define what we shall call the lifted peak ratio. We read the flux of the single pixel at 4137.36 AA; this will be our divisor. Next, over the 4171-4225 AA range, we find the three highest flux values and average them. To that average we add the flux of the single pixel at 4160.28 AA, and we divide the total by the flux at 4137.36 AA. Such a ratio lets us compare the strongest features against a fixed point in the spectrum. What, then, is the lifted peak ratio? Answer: 2.16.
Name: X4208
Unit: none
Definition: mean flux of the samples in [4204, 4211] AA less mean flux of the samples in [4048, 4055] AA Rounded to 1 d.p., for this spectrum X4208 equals -0.2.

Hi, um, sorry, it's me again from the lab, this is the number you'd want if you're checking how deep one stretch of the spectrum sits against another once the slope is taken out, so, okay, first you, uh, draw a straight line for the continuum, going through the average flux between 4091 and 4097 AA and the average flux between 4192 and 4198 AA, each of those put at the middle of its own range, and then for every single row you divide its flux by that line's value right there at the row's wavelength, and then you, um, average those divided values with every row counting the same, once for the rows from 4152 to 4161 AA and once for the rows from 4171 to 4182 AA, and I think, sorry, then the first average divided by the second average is 1.00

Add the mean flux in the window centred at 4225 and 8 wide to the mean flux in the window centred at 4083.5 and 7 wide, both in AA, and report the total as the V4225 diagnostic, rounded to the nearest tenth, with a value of 18.0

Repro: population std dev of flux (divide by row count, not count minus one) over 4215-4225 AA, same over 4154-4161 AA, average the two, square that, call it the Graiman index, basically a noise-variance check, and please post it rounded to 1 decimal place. 1.0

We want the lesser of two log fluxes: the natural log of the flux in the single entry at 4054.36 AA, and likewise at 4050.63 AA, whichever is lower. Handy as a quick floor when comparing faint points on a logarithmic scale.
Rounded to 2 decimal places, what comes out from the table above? 2.33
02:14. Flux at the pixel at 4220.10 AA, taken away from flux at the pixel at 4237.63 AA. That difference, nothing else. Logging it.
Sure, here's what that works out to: -2.5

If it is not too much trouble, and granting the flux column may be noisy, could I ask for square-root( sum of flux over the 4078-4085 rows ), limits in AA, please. 6.112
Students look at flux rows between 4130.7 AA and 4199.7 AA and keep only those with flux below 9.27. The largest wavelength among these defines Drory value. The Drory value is 4198.78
